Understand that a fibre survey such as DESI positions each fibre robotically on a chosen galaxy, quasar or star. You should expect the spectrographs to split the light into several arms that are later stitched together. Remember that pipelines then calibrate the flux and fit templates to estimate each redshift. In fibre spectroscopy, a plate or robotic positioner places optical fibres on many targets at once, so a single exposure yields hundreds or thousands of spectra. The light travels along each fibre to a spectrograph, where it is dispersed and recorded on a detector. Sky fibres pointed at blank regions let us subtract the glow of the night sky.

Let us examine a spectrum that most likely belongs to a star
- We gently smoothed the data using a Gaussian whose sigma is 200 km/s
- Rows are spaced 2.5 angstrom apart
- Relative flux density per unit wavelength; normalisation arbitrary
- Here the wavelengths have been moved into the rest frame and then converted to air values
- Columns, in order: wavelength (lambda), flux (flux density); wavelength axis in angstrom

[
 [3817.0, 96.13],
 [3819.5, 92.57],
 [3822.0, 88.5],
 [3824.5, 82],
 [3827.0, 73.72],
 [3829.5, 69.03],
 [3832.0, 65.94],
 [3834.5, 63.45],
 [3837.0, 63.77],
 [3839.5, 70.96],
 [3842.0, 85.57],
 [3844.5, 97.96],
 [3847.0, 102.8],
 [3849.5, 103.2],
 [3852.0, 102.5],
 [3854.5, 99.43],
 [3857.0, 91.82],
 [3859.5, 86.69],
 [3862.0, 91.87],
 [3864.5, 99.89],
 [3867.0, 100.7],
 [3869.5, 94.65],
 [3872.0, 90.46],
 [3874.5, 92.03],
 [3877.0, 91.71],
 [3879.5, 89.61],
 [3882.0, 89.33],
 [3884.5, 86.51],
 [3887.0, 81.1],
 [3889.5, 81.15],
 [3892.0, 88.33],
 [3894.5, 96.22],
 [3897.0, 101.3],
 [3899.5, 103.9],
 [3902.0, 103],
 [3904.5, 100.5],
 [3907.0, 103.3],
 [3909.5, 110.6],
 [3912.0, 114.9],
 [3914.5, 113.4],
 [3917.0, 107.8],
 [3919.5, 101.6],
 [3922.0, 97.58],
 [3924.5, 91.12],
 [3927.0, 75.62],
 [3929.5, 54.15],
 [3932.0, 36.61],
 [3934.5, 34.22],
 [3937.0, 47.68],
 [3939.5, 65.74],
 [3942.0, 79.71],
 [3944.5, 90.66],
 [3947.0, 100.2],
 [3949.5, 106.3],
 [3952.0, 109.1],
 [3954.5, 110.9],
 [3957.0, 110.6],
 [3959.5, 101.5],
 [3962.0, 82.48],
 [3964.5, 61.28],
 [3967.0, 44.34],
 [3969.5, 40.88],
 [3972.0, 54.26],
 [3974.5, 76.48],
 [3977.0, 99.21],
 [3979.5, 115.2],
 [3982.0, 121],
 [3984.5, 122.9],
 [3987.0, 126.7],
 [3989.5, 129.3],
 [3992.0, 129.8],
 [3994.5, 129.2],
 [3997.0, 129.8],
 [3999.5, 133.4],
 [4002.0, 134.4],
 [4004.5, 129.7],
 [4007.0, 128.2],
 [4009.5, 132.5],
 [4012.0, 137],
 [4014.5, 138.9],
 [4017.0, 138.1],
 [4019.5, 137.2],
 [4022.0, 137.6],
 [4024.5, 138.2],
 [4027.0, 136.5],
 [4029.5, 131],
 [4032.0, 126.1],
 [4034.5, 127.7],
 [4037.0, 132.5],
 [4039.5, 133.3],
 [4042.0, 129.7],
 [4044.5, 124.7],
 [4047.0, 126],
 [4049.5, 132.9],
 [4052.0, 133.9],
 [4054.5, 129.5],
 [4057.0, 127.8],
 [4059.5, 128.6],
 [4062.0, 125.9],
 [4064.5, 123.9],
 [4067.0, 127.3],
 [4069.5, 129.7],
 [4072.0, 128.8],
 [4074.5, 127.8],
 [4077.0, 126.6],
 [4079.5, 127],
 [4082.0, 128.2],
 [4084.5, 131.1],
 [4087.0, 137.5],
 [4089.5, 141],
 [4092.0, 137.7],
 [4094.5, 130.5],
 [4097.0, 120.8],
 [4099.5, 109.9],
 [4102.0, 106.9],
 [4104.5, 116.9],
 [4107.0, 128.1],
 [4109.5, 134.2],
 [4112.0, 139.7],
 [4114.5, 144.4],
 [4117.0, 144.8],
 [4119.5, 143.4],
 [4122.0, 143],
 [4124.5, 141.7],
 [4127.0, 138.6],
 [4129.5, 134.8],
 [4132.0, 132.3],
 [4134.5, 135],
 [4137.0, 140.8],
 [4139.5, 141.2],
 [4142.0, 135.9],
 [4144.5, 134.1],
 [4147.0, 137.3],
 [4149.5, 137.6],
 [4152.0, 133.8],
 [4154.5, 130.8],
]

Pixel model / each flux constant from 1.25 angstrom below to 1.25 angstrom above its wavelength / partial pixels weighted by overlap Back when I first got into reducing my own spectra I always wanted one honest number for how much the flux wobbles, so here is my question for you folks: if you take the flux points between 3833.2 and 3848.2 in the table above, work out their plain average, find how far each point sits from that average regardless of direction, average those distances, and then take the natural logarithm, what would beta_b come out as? 2.7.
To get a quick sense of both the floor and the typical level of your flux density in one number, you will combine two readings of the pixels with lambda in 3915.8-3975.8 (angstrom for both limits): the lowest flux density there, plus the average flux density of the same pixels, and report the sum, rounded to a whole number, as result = 113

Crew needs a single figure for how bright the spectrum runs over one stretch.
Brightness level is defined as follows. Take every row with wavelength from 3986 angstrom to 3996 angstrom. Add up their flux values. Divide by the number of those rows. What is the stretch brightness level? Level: 129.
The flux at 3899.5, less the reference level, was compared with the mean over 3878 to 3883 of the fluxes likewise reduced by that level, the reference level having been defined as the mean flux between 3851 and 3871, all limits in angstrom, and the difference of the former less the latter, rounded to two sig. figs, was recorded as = 14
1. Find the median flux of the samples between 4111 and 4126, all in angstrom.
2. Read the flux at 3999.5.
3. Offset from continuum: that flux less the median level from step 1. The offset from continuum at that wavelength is -10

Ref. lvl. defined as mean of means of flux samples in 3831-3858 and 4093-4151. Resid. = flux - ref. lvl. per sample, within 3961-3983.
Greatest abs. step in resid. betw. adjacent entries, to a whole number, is 23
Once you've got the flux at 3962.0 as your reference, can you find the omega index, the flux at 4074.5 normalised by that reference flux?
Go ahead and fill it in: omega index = 1.5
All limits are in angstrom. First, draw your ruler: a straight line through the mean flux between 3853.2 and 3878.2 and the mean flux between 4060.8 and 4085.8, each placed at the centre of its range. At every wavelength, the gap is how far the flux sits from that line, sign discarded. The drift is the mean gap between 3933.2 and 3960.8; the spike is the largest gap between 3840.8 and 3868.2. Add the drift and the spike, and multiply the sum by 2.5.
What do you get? 83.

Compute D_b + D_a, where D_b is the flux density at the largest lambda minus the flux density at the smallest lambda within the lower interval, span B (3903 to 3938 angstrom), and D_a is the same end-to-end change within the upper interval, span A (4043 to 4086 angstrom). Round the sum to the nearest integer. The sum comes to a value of -46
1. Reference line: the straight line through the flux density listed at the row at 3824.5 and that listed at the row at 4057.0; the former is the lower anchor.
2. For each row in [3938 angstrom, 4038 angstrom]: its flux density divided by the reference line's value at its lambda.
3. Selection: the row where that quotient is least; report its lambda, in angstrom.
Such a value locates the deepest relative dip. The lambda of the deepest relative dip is 3969.5 angstrom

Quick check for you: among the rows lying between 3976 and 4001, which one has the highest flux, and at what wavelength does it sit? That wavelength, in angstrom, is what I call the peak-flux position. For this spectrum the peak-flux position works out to 3999.5 angstrom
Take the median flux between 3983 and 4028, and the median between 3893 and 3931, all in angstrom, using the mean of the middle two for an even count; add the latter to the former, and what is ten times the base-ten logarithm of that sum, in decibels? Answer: 23.70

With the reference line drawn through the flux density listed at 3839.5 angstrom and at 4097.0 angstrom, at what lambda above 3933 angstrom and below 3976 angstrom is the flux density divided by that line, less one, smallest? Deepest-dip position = 3934.5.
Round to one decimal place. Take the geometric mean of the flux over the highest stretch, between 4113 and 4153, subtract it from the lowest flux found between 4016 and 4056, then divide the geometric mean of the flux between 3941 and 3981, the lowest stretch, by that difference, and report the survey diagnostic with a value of -5.9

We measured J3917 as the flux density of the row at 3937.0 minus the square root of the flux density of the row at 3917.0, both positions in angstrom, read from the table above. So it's 37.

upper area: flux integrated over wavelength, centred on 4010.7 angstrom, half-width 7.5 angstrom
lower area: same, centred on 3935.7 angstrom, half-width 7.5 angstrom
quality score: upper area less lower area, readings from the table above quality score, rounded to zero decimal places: 1216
